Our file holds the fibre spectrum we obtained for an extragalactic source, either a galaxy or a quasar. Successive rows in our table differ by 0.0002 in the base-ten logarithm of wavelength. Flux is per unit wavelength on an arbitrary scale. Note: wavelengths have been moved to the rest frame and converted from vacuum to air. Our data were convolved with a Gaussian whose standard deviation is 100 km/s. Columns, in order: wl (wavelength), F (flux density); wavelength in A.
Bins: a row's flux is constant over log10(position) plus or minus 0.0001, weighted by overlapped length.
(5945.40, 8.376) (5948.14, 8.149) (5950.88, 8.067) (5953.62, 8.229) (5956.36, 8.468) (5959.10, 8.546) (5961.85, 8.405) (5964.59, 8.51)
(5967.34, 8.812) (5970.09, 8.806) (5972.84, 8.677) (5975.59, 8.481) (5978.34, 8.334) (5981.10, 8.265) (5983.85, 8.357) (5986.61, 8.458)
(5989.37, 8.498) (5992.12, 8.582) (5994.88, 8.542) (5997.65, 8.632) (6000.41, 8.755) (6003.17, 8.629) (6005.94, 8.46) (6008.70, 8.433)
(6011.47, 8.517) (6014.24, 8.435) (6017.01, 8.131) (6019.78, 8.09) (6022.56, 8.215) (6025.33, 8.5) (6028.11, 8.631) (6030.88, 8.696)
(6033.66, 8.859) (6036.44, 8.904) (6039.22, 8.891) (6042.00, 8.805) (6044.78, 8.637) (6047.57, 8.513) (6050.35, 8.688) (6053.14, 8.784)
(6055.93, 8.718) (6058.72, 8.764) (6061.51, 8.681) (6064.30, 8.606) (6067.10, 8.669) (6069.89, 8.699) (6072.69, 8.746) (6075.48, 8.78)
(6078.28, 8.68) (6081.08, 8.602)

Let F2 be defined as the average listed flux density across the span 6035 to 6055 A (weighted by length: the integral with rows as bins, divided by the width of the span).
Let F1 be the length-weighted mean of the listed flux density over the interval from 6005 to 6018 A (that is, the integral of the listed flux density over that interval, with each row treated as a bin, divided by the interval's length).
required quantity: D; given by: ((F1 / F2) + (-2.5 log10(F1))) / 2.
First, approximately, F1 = 8.40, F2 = 8.75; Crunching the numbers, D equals -0.6751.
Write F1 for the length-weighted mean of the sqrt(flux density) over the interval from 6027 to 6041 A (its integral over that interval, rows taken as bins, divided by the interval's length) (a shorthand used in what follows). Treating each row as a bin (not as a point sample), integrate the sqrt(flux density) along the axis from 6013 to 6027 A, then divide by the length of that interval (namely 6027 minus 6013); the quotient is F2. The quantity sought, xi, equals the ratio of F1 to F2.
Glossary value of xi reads 1.03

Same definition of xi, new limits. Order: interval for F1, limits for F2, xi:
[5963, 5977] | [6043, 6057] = 1.00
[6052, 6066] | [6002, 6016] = 1.01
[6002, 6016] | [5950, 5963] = 1.01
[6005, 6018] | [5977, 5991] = 1.00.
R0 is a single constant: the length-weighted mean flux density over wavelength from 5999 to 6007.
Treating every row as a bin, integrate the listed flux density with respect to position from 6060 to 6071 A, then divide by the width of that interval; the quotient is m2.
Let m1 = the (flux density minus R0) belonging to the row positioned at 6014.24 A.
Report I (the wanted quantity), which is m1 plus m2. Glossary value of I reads 8.5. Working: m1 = -0.19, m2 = 8.66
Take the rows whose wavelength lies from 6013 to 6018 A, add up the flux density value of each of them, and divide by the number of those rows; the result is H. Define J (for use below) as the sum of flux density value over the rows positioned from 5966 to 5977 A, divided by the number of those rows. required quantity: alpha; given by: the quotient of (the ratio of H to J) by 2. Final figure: 0.476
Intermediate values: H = 8.28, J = 8.69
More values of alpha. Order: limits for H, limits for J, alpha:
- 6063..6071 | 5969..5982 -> 0.509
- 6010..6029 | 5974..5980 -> 0.497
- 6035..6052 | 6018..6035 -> 0.514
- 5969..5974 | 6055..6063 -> 0.501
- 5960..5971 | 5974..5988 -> 0.515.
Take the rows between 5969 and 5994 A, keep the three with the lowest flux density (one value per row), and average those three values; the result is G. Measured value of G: 8.32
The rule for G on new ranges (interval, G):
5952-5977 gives 8.37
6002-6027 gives 8.15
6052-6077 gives 8.65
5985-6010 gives 8.45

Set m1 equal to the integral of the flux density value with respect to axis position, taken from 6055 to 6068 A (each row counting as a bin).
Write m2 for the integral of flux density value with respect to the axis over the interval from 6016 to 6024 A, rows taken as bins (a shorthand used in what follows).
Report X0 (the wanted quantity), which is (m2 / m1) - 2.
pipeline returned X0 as -1.4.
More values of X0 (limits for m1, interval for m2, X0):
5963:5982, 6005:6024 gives -1.0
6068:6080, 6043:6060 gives -0.6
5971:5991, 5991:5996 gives -1.7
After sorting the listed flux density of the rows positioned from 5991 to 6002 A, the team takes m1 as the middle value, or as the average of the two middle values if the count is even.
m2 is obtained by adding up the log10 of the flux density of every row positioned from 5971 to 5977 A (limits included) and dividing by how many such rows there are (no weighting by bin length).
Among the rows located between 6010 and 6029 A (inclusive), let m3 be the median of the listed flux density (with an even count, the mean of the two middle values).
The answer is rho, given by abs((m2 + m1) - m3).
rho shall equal 1.11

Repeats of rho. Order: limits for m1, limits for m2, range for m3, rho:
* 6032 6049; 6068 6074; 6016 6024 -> 1.64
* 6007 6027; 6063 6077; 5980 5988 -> 1.02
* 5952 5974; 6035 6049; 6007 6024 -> 1.15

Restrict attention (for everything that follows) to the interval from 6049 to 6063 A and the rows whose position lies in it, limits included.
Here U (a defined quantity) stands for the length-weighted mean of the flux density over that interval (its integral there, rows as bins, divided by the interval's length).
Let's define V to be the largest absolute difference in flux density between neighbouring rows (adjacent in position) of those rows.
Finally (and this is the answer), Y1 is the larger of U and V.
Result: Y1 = 8.72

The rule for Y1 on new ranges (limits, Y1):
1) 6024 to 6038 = 8.72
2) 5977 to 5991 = 8.39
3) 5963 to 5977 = 8.66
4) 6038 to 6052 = 8.71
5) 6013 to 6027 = 8.28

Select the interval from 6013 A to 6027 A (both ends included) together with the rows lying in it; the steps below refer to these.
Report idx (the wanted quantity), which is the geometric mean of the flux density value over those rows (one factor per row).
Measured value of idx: 8.27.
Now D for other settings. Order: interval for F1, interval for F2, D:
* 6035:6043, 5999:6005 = -0.6738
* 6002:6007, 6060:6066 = -0.6702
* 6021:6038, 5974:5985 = -0.6543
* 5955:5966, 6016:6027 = -0.6461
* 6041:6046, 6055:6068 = -0.6736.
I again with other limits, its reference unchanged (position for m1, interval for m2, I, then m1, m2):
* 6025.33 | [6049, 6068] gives 8.6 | -0.12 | 8.70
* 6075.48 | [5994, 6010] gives 8.7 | 0.16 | 8.58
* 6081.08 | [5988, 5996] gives 8.5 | -0.02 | 8.55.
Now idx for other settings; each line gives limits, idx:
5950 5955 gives 8.15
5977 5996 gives 8.43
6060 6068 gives 8.65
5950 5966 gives 8.37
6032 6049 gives 8.77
